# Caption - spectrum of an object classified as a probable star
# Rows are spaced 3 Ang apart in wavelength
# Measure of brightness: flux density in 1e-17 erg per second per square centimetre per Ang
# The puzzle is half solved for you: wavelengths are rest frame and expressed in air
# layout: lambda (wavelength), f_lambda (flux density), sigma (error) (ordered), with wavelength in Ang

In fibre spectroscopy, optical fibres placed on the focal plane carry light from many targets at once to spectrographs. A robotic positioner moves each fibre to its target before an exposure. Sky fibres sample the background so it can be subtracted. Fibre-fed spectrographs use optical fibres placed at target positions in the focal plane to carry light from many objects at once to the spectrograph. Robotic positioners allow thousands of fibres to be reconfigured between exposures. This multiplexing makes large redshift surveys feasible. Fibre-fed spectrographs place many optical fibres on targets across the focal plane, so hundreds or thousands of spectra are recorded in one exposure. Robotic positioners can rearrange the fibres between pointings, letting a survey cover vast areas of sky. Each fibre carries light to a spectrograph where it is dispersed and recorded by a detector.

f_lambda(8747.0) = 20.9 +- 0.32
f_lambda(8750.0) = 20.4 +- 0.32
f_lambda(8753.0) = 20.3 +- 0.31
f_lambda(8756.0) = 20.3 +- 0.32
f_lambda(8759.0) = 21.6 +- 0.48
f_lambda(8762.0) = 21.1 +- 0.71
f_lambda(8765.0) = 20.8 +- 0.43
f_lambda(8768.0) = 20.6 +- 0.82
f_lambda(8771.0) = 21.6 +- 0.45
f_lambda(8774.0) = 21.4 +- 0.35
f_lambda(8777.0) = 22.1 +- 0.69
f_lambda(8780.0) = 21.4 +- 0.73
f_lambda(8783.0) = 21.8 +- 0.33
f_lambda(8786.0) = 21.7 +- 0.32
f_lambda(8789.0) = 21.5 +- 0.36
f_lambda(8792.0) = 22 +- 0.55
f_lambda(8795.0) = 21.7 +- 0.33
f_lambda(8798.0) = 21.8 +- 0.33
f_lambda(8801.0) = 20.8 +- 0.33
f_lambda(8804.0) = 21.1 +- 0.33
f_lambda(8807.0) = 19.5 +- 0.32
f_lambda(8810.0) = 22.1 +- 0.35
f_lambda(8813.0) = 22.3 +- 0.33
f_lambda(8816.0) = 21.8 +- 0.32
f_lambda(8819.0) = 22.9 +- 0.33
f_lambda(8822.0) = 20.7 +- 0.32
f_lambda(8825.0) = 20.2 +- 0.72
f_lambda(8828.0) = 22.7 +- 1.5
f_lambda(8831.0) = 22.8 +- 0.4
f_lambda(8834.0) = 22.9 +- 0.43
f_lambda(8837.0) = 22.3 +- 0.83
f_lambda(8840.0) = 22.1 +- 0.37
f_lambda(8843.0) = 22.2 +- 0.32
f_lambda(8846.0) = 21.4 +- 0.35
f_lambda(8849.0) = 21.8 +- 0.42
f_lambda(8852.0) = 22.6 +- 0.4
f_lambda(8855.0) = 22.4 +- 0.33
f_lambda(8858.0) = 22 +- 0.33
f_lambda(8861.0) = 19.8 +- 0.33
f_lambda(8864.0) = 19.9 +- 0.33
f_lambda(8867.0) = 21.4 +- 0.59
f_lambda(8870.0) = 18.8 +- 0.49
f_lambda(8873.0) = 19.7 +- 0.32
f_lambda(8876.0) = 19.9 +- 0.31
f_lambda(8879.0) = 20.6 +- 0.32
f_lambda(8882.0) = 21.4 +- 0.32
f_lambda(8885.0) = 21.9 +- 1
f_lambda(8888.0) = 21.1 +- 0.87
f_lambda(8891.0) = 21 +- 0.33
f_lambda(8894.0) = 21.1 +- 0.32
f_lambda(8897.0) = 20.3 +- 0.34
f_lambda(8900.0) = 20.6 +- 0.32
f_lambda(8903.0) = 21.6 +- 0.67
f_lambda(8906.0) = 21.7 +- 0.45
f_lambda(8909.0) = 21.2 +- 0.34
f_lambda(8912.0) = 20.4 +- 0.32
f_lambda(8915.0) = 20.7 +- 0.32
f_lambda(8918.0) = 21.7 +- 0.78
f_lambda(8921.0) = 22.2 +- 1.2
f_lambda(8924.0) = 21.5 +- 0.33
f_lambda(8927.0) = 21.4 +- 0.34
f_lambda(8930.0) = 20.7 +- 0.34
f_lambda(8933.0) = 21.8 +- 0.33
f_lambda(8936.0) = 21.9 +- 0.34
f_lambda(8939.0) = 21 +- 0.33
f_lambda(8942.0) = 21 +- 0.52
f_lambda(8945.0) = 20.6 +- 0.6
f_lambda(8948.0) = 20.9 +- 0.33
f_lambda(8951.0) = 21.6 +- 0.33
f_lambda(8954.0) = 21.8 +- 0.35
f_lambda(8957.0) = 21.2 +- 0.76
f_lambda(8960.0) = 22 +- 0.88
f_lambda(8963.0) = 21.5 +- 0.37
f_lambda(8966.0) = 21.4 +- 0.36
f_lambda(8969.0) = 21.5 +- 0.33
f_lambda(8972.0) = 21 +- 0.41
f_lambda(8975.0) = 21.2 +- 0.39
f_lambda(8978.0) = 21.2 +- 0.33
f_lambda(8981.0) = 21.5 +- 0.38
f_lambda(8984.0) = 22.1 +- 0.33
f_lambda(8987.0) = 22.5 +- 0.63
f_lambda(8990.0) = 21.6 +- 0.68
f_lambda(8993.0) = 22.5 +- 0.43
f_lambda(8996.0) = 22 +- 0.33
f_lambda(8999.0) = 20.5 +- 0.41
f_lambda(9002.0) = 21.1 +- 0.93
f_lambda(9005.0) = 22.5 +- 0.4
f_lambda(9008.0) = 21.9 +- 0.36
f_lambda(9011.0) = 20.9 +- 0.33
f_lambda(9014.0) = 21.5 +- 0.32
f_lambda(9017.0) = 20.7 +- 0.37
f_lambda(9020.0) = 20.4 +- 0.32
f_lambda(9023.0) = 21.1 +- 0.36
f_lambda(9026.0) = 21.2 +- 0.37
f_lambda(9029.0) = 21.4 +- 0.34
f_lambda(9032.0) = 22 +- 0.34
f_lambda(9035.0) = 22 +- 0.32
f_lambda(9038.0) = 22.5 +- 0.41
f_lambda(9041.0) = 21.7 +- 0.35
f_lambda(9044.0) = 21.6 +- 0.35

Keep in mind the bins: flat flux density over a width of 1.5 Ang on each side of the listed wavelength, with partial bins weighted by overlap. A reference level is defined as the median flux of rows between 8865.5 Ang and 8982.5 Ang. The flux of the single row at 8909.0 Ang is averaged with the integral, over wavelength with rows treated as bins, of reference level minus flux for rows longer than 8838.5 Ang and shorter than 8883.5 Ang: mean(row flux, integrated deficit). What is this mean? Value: 14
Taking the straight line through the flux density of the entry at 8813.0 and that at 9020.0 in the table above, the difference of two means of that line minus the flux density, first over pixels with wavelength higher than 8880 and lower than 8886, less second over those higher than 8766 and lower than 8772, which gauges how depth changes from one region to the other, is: -1.6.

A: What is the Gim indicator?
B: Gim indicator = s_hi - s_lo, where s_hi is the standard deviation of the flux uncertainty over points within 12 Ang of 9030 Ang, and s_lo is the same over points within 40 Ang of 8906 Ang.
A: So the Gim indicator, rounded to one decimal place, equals -0.2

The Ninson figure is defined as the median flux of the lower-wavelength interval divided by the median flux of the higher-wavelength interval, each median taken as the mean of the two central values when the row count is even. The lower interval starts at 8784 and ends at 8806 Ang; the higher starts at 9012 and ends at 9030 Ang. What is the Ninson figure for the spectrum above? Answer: 1.03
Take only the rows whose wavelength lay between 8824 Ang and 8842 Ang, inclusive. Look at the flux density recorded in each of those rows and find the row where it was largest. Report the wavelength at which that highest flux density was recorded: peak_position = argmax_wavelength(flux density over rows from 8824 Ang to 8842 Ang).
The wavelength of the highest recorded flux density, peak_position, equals 8834.0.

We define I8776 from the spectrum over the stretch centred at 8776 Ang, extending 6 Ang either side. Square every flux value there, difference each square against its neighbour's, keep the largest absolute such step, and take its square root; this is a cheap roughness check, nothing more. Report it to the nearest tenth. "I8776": 5.5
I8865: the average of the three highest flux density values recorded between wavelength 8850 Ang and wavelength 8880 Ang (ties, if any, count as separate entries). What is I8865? 22.3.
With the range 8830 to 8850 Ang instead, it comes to 22.7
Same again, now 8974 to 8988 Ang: 22.0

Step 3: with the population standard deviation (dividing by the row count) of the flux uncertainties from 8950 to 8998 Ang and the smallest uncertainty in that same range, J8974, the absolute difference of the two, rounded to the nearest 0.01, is 0.16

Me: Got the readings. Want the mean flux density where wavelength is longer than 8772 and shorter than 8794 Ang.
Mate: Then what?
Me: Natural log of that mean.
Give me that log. 3.077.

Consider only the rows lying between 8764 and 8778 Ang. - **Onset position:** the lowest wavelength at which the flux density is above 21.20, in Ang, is 8771.0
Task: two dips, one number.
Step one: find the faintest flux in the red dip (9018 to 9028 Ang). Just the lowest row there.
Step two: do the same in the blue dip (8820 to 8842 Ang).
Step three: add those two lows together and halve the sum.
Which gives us 20.3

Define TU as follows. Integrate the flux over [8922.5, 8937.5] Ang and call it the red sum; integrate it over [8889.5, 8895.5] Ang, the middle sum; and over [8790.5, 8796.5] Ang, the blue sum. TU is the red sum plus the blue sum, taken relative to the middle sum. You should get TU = 3.6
